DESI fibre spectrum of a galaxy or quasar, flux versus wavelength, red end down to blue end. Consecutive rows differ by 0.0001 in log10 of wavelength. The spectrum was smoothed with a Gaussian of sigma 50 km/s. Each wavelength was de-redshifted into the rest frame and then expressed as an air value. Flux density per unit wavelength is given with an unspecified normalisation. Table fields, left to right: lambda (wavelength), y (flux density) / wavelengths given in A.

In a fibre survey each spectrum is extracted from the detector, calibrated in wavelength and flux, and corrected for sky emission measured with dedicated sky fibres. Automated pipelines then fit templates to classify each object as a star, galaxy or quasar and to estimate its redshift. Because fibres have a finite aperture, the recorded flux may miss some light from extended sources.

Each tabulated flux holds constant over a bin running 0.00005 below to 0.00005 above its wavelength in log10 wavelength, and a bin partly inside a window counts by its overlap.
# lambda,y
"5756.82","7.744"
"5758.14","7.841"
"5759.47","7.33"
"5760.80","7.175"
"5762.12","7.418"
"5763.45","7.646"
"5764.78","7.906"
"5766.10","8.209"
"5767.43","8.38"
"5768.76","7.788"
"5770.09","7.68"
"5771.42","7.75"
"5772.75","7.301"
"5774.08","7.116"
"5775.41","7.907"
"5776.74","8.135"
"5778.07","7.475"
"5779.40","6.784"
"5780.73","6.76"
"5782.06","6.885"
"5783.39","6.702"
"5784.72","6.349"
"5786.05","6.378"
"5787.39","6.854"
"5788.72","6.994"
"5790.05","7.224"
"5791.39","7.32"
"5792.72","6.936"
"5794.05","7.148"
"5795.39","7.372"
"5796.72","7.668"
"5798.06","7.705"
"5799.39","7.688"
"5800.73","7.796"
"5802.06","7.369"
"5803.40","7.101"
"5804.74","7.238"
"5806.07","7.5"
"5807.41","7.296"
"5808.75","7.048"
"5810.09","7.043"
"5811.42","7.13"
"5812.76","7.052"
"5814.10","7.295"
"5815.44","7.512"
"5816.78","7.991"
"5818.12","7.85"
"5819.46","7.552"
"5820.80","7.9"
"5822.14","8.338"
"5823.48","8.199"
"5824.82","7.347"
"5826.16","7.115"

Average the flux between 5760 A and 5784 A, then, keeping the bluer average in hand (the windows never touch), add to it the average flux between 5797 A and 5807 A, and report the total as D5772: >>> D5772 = 15.0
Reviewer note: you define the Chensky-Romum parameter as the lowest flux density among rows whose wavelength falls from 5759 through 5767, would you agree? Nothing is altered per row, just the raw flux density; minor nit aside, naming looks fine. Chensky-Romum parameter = 7.175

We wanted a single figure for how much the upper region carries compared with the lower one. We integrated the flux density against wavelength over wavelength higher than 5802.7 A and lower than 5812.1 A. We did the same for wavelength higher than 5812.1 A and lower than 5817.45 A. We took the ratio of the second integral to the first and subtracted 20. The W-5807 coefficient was -19.4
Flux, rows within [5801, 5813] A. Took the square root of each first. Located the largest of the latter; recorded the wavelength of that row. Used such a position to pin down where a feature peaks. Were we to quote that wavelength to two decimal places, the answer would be 5806.07 A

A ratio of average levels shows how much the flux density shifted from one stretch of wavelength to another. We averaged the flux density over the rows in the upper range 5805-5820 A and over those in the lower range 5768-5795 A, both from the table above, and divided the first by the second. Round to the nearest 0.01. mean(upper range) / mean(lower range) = 1.03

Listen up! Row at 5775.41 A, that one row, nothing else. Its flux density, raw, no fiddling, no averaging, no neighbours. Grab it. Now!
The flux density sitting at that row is 7.907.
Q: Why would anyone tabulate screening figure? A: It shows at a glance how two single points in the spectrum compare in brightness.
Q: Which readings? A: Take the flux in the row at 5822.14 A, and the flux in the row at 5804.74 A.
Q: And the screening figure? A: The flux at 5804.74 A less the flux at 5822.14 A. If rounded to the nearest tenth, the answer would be -1.1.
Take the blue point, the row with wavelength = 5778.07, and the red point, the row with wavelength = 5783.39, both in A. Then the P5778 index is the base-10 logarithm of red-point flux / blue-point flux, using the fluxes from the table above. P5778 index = -0.05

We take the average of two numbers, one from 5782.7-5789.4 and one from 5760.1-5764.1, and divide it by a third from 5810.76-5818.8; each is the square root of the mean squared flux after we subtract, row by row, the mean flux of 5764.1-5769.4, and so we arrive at 1.5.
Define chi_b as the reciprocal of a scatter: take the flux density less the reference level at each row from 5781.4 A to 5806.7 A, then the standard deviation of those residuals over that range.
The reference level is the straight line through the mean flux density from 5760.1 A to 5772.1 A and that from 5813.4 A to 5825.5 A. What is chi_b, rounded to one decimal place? 2.4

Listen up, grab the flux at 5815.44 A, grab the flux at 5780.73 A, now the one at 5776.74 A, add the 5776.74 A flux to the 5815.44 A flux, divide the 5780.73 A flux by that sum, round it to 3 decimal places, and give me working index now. 0.432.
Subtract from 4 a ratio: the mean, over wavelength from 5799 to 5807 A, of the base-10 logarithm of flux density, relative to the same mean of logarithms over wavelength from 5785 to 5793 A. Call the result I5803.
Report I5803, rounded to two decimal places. 2.96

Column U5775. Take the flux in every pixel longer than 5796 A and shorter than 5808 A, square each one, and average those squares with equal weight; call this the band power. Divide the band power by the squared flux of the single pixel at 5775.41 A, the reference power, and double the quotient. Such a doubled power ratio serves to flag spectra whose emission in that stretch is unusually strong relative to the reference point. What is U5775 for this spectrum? 1.79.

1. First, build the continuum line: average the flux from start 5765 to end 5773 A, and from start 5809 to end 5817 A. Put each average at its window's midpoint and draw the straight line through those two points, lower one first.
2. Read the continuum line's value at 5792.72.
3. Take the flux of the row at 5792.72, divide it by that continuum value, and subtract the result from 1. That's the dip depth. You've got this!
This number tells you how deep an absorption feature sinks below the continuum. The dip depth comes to 0.08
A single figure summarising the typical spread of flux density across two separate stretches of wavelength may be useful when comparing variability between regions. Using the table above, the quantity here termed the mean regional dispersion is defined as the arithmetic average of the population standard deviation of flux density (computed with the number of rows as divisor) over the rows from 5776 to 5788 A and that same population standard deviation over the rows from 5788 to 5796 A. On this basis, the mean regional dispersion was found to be 0.343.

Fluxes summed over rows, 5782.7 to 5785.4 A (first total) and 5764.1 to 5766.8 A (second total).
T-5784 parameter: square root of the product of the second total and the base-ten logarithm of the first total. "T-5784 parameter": 4.24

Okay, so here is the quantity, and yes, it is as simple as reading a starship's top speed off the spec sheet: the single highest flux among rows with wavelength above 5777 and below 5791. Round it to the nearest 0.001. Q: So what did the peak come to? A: 7.475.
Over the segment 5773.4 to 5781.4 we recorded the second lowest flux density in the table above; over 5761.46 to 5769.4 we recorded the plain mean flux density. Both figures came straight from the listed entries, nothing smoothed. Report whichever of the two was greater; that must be 7.9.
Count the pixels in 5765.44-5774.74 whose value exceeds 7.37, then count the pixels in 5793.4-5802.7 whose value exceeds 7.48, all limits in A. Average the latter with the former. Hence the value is 4.5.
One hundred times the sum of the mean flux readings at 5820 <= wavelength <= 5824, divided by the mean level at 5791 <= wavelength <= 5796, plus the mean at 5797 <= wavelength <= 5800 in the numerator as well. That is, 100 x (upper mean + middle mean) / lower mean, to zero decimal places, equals 220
